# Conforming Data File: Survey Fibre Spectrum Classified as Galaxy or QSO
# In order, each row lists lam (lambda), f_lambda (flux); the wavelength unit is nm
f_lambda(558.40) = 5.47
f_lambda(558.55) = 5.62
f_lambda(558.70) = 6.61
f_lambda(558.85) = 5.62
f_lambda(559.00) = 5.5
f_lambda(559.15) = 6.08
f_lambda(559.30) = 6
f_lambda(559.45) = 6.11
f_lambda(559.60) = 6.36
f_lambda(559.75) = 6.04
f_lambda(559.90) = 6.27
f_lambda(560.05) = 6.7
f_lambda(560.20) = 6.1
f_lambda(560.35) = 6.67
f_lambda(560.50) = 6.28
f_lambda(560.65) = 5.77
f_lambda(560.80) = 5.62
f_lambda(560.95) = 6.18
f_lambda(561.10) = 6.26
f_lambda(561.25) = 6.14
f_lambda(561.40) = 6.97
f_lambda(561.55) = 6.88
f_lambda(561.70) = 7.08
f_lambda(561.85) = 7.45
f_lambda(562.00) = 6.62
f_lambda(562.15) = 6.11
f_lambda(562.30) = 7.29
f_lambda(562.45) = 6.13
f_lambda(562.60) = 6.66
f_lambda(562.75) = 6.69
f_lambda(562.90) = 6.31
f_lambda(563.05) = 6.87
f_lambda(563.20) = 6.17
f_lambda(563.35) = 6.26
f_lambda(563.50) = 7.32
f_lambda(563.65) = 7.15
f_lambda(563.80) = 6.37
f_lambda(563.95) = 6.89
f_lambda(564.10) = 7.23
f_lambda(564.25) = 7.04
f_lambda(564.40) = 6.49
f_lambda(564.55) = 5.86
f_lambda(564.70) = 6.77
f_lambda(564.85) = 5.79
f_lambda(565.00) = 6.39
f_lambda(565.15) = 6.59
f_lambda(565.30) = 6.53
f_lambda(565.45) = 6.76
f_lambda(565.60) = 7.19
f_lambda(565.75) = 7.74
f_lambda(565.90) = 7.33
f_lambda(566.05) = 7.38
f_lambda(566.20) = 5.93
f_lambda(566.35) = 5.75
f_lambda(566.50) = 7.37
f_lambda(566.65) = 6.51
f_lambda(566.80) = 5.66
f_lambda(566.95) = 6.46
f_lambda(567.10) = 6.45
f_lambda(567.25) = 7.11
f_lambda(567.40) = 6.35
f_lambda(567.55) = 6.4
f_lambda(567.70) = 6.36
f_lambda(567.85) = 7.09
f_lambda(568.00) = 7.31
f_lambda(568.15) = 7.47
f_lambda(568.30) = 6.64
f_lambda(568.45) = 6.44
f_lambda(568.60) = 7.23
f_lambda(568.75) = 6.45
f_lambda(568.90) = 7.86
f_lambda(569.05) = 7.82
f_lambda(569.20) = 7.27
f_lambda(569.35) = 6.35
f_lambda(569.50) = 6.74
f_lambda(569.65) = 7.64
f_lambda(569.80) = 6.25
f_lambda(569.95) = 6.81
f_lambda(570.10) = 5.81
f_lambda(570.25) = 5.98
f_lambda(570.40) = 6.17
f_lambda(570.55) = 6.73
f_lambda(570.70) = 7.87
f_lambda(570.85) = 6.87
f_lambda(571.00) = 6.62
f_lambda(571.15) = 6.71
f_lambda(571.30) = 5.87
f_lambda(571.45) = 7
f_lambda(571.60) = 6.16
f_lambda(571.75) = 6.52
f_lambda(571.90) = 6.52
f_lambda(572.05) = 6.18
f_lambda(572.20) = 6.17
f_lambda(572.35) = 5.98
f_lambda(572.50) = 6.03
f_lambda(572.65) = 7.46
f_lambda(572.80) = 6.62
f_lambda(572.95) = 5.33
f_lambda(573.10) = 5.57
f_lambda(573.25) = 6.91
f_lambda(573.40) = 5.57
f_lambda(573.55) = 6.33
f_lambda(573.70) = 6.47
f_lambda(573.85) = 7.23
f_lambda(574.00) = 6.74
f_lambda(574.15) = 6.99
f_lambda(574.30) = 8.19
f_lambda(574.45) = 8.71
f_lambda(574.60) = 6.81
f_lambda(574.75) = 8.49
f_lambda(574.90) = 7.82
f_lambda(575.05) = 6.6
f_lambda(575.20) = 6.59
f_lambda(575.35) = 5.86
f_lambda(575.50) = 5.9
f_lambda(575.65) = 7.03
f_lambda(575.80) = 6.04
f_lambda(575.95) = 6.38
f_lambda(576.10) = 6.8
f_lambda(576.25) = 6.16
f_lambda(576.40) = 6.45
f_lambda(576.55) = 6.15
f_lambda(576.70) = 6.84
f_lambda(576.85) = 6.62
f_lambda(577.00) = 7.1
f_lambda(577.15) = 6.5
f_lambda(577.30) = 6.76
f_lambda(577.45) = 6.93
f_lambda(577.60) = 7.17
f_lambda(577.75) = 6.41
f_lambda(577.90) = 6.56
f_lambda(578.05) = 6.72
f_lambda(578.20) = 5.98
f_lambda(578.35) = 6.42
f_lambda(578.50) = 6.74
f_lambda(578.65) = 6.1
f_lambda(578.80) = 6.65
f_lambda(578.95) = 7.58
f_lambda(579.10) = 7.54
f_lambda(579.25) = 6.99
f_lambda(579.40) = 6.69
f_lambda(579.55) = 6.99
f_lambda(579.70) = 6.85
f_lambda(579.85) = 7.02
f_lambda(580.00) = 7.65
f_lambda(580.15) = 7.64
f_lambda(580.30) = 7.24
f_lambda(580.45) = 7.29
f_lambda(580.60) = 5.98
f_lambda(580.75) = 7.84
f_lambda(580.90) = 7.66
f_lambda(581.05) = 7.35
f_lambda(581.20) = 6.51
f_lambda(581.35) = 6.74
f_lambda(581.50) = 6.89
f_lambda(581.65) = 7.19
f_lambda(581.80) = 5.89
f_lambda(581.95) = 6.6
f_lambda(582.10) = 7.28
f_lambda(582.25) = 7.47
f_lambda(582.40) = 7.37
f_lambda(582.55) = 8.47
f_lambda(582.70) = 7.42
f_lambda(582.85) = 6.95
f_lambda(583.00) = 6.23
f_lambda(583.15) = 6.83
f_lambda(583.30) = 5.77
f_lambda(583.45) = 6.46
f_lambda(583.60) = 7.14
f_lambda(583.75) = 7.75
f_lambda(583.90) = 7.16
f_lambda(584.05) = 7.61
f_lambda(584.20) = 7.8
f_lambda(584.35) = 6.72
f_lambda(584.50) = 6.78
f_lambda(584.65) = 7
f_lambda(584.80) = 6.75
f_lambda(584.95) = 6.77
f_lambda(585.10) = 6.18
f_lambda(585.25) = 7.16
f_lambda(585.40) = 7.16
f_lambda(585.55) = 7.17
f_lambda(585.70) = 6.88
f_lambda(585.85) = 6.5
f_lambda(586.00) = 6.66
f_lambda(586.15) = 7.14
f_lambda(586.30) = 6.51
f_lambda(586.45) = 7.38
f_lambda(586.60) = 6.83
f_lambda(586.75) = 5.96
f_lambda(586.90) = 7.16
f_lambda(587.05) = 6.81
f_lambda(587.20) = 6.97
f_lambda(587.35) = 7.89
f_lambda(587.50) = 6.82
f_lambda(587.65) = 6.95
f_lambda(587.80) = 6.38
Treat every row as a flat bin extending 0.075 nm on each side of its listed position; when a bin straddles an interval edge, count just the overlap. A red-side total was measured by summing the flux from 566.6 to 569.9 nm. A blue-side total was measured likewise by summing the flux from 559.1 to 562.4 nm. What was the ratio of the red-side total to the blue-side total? 1.06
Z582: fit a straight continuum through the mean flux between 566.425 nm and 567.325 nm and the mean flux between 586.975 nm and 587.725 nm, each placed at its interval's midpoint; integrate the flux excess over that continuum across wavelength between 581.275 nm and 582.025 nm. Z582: -0.2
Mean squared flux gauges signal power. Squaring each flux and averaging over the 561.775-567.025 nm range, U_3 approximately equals 44.6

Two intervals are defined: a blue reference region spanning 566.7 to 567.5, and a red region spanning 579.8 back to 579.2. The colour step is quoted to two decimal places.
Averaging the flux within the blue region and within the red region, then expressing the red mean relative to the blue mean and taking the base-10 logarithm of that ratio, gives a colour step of 0.03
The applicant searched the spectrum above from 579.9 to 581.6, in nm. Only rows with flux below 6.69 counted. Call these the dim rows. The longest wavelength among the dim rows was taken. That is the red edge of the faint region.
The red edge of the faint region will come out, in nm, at 581.20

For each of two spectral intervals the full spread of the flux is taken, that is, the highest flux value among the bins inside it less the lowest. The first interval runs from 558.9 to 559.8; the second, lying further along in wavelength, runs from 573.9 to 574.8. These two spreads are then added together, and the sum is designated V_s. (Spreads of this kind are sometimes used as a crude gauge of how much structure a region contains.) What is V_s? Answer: 2.8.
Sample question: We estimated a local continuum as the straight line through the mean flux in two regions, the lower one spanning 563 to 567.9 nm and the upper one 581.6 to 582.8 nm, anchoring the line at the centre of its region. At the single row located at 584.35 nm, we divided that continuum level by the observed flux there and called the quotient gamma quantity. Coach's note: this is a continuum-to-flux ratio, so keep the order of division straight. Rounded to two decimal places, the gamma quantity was 1.08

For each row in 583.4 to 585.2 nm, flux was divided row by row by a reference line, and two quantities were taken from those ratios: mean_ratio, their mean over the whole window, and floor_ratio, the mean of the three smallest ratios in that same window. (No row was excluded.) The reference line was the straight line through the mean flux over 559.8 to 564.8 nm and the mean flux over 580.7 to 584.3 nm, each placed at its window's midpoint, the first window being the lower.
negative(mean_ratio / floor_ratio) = -1.09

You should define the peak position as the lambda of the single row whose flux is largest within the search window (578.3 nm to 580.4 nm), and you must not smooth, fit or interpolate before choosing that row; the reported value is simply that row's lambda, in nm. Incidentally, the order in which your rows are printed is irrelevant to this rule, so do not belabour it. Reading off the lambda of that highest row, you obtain 580.00 nm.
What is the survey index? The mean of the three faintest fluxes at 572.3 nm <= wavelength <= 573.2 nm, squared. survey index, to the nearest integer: 32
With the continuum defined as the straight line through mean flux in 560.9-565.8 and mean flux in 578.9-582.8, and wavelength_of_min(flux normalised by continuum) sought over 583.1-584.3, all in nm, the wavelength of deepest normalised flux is 583.30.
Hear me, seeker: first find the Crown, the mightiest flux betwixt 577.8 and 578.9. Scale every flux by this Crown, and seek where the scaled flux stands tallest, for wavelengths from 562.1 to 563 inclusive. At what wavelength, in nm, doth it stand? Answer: 562.30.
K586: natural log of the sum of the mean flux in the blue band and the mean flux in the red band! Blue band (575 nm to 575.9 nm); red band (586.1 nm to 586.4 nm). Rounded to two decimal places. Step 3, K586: 2.58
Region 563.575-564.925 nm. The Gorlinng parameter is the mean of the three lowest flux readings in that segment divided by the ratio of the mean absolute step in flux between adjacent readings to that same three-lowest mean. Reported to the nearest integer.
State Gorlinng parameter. 59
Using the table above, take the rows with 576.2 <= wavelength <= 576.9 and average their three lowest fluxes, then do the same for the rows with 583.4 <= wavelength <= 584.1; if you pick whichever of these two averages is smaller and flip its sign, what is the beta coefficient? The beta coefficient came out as -6.25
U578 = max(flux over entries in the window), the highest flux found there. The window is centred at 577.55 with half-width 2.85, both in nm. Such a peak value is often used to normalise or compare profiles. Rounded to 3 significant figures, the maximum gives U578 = 8.49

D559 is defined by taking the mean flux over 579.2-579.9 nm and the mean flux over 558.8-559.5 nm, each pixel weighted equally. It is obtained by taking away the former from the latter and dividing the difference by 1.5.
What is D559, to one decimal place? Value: -0.7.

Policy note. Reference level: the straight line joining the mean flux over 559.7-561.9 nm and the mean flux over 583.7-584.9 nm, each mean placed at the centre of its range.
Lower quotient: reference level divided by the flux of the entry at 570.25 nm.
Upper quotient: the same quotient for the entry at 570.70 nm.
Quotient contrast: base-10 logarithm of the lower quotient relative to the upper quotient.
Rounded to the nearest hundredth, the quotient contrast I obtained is 0.12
